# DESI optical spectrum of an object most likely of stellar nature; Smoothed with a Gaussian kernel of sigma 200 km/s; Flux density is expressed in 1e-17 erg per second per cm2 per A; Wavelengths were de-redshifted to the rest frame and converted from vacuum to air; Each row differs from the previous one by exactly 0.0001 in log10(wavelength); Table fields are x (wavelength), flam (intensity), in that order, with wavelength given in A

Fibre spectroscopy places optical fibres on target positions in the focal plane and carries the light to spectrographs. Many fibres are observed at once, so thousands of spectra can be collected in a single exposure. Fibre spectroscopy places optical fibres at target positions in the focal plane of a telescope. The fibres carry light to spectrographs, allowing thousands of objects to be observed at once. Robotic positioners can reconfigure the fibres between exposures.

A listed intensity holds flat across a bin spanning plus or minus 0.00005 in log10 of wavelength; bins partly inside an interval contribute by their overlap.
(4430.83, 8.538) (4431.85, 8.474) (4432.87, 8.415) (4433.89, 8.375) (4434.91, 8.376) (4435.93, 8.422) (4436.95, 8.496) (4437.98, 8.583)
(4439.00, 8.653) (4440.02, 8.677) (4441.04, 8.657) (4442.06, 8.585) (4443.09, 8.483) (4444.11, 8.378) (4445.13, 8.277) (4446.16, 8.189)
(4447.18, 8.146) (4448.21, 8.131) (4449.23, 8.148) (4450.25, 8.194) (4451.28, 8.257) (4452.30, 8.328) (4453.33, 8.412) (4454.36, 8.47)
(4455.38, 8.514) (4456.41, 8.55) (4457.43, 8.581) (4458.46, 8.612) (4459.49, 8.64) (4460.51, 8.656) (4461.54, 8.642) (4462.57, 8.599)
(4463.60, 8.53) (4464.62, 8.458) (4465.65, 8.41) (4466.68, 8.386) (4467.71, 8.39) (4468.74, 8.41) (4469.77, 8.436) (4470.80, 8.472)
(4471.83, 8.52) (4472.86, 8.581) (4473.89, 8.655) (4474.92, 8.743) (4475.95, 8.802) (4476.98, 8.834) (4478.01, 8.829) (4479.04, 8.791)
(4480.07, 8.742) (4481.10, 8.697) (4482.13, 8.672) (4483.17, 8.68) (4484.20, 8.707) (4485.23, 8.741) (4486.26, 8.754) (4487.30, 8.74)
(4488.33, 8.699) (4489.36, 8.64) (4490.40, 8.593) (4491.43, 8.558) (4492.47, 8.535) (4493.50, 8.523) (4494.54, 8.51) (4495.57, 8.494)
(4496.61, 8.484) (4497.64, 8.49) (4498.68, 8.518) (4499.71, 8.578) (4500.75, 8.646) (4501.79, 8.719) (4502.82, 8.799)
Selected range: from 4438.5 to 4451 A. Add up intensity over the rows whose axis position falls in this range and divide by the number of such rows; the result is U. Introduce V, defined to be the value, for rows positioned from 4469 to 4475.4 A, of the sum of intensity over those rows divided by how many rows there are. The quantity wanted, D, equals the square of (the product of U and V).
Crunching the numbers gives 5151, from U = 8.4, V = 8.57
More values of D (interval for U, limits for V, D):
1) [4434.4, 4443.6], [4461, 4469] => 5252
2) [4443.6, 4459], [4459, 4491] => 5184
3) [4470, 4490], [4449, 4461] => 5400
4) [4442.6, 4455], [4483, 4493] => 5153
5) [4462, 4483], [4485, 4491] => 5588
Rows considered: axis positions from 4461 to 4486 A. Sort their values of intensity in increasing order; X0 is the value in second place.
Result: 8.39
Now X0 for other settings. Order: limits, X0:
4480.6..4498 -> 8.49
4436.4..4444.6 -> 8.483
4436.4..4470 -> 8.146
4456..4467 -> 8.41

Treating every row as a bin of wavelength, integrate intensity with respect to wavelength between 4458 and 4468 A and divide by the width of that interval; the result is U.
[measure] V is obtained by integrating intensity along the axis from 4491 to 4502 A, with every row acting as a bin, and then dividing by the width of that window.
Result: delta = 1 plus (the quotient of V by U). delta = 2.00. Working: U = 8.53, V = 8.54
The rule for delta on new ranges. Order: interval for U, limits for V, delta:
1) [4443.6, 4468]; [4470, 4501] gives 2.03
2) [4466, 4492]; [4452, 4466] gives 1.99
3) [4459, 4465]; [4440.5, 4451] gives 1.97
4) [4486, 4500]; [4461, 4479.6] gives 2.00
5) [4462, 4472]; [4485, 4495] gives 2.02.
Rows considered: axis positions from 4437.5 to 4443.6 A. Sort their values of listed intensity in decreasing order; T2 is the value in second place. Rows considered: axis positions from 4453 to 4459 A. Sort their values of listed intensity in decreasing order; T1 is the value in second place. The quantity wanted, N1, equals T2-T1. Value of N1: 0.08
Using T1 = 8.581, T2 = 8.657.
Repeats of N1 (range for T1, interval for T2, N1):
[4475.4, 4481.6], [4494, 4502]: -0.18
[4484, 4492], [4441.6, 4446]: -0.26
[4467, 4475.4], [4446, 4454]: -0.33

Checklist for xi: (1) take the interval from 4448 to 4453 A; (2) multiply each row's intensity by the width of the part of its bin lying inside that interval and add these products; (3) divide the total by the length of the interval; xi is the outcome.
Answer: 8.23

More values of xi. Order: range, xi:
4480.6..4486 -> 8.71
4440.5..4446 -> 8.46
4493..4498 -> 8.50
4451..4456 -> 8.40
